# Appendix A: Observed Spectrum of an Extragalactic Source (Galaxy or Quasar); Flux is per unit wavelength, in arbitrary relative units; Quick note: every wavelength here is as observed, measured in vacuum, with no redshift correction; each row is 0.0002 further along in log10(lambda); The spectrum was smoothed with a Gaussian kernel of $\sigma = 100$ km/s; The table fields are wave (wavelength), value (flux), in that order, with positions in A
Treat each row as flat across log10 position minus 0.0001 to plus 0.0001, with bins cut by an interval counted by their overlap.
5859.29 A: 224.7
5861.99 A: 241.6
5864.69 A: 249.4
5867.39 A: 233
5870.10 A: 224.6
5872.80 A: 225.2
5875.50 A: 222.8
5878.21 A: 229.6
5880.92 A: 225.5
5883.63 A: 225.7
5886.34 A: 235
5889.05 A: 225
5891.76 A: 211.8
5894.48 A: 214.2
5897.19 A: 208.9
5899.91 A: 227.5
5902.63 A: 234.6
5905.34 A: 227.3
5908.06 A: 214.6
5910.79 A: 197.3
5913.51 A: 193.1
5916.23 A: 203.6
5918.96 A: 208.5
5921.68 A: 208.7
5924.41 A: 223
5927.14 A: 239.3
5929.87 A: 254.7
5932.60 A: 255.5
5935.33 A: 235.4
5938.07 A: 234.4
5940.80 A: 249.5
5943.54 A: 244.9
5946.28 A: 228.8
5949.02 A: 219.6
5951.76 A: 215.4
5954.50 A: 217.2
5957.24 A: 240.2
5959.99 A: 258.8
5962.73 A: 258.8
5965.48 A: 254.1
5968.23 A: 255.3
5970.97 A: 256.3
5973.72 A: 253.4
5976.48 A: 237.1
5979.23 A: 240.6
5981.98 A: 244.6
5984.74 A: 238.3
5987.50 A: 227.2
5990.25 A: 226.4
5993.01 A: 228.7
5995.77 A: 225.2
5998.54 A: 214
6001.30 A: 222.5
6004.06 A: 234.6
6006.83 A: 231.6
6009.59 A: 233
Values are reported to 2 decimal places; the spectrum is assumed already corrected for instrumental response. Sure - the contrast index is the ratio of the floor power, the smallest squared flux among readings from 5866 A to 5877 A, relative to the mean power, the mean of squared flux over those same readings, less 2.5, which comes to -1.53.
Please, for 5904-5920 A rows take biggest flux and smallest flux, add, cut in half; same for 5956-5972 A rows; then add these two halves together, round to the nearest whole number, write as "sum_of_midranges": 460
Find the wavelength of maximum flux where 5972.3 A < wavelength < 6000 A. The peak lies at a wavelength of 5973.72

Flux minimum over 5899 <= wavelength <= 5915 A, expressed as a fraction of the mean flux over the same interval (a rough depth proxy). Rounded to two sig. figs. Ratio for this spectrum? 0.90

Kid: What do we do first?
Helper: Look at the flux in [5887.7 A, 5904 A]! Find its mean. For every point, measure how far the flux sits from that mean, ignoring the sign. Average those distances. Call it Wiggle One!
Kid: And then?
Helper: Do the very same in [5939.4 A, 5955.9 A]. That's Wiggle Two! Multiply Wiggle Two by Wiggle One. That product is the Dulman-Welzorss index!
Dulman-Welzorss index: 104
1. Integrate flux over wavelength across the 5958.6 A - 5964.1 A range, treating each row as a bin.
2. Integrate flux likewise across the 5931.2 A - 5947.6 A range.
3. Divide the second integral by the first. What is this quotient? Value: 2.8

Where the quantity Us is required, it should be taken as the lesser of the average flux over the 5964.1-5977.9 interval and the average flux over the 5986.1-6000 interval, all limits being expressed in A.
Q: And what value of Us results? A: 224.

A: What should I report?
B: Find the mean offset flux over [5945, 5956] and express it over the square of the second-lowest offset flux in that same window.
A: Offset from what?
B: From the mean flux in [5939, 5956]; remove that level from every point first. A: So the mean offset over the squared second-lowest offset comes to -0.06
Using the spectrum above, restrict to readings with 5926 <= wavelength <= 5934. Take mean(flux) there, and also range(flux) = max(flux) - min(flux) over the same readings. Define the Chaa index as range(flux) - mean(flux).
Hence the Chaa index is -234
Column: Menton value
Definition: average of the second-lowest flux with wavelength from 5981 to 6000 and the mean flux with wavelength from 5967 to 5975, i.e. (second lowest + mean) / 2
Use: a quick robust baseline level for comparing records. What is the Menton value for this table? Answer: 240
